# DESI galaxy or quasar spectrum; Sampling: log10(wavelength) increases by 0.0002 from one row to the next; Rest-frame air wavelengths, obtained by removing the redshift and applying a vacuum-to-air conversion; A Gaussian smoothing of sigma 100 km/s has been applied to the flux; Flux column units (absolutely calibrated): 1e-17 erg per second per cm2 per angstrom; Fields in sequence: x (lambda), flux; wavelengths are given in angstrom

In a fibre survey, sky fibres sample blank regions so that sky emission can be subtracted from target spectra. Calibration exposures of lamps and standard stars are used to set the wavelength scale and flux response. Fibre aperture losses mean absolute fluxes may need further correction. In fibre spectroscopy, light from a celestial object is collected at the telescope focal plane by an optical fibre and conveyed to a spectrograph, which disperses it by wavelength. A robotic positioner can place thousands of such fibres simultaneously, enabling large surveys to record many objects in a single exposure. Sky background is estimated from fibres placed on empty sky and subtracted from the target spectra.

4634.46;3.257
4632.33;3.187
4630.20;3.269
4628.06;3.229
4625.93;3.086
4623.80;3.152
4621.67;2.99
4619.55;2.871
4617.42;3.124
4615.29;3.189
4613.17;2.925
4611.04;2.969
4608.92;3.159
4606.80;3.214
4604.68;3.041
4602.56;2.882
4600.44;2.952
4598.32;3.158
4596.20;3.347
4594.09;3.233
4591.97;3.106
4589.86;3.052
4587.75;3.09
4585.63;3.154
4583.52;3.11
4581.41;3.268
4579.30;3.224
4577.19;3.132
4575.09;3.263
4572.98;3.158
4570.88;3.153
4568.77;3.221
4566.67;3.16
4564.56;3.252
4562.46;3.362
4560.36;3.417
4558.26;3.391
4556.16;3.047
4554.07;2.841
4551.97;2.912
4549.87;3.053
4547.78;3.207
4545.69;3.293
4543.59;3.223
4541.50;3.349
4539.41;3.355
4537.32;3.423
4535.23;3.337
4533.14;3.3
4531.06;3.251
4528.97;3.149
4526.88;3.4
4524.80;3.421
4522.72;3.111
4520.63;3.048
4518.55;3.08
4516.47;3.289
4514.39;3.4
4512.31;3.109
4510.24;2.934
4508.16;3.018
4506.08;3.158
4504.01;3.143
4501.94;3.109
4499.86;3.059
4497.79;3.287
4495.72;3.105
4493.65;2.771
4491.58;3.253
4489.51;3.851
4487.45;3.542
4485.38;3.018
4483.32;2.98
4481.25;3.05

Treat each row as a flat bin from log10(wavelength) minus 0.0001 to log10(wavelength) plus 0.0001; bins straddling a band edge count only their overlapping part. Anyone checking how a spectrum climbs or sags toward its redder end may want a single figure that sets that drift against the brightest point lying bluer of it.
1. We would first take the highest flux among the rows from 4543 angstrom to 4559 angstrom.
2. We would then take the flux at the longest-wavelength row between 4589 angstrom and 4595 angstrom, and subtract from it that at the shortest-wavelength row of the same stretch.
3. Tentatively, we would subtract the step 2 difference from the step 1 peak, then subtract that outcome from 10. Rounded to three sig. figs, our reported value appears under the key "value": 6.79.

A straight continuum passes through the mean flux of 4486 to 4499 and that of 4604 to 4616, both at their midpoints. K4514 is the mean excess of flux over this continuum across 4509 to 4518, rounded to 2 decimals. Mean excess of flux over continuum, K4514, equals -0.08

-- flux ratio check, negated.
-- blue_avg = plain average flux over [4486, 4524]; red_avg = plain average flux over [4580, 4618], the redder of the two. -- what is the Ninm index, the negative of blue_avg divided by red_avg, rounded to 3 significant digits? -1.02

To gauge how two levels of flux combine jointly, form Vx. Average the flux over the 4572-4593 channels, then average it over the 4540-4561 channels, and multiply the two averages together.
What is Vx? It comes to 10.0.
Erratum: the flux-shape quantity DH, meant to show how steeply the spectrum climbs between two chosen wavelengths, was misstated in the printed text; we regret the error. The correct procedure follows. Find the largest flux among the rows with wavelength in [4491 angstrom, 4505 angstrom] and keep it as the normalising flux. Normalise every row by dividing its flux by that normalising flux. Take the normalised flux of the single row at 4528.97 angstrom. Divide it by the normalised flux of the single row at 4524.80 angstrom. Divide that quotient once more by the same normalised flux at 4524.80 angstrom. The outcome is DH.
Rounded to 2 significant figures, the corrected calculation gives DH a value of 0.88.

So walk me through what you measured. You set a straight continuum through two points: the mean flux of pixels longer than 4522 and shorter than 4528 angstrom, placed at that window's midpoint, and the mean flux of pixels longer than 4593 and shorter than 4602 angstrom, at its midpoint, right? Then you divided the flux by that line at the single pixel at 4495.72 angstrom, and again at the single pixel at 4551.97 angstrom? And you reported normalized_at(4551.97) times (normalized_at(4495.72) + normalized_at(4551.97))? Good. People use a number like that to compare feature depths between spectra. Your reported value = 1.62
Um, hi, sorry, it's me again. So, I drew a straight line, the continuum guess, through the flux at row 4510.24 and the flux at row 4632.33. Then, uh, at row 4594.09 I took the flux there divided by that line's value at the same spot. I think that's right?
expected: 1.04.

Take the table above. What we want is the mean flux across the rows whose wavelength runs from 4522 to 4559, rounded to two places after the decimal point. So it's 3.23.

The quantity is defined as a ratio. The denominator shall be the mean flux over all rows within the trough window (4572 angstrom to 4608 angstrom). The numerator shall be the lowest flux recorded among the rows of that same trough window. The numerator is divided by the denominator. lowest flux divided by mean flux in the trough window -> 0.918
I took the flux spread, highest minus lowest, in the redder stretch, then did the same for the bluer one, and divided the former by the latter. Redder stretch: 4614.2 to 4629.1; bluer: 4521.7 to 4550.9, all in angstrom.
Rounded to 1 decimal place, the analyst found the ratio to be 1.0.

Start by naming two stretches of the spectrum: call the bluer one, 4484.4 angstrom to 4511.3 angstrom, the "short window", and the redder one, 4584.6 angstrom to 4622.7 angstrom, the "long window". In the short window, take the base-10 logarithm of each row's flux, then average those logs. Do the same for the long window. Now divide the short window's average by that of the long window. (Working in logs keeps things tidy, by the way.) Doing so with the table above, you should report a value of 1.02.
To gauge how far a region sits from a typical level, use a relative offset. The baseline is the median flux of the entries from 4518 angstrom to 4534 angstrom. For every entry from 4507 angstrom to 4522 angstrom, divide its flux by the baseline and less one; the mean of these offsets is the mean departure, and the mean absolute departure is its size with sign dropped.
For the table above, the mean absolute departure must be 0.023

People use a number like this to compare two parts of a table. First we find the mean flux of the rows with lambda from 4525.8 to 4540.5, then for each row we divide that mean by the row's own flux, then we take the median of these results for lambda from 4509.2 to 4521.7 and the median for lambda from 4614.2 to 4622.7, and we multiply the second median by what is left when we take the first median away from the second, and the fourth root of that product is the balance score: 0.35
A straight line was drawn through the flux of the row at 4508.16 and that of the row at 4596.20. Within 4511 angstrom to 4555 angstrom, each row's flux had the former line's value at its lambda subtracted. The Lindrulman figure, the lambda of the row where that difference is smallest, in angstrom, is 4554.07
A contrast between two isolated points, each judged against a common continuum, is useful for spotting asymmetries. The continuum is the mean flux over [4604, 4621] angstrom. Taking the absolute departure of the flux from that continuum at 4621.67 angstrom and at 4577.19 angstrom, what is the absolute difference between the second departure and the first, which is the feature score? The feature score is 0.00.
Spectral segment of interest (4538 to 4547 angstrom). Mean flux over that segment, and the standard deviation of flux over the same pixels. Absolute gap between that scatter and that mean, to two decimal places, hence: 3.25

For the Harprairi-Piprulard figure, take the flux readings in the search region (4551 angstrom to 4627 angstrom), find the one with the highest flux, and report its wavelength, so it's 4560.36 angstrom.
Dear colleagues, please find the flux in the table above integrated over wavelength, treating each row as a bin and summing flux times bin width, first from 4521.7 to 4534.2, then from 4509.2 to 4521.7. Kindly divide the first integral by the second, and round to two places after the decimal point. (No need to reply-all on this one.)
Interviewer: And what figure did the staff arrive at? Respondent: 1.04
